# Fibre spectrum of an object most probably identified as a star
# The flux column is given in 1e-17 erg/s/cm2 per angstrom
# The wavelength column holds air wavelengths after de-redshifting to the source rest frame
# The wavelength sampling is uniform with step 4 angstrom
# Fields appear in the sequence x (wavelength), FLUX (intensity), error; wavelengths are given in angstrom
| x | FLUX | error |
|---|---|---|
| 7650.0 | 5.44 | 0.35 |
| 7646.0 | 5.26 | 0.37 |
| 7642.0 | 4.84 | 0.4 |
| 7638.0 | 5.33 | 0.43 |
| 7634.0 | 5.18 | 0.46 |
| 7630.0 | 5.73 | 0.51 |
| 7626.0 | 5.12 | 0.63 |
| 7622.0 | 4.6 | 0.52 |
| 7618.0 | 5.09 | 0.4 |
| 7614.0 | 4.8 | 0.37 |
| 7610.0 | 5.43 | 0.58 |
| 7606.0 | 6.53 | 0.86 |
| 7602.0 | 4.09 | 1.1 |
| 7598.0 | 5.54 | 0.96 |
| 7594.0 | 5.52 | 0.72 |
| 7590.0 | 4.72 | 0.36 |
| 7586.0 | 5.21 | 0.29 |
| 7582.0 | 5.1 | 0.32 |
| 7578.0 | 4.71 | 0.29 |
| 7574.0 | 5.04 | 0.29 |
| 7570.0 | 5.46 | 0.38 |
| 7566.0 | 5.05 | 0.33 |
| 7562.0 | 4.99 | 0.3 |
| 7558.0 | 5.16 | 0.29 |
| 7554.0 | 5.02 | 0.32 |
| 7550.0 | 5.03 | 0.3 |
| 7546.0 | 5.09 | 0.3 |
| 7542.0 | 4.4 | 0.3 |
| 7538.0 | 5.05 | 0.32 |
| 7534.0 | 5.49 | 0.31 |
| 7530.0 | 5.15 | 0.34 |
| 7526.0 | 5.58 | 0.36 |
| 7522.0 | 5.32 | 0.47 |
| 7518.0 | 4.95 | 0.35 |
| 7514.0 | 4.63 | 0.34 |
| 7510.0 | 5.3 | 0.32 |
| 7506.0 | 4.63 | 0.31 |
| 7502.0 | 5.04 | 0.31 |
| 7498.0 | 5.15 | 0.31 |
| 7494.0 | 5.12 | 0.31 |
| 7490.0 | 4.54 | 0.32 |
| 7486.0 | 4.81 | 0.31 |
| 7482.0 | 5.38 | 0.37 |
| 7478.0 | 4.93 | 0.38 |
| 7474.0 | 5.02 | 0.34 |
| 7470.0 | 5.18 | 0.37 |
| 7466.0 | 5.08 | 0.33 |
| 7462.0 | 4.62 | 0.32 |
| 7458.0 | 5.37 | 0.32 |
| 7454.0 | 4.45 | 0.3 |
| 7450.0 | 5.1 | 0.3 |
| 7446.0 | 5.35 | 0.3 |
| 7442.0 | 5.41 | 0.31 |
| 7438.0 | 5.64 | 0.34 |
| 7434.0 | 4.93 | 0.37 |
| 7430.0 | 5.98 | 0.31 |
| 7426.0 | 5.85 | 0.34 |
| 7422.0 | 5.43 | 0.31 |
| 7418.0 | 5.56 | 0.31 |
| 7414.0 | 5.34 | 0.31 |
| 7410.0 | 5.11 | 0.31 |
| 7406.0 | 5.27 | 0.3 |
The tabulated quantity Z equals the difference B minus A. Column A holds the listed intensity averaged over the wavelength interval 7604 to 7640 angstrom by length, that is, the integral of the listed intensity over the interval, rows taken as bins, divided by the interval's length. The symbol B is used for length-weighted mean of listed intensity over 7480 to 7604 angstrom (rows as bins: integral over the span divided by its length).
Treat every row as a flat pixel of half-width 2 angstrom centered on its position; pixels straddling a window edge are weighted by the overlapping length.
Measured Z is -0.271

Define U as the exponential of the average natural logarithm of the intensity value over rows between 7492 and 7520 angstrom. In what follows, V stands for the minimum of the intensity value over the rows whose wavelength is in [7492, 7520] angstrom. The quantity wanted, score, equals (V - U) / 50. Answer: -0.007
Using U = 4.97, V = 4.63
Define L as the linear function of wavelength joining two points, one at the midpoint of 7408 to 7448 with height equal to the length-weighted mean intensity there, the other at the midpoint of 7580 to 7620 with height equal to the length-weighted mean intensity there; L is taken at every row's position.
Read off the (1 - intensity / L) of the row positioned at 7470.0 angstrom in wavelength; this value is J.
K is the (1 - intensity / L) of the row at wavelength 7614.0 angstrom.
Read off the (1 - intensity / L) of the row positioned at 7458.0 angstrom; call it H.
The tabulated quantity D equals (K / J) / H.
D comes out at 220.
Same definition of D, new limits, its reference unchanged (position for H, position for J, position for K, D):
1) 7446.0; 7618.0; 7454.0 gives 704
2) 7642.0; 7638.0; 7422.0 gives -3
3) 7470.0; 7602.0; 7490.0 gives 18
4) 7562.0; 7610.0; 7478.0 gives -35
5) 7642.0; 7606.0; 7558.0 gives -1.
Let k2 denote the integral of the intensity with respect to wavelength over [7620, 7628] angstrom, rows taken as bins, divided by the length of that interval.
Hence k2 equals 4.86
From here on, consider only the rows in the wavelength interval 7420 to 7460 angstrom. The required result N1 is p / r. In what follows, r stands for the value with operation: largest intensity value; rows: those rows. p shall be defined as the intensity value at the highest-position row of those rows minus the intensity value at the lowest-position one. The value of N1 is -0.01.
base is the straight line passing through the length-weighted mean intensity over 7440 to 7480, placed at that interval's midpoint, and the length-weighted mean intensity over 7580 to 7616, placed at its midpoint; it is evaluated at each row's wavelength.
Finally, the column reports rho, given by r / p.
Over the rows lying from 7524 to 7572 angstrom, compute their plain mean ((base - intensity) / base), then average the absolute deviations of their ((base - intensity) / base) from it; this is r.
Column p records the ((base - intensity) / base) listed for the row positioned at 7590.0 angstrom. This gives 0.4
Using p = 0.09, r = 0.041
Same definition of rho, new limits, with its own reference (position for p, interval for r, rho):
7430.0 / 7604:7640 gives -0.4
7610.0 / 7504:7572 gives -1.2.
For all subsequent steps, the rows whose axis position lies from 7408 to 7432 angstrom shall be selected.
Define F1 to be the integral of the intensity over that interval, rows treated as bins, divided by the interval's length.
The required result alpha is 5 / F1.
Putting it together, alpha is 0.90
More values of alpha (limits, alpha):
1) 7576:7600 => 0.97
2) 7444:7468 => 1.00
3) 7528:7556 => 0.99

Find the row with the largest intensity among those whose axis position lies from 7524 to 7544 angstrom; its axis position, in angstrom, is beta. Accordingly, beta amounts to 7526.0 angstrom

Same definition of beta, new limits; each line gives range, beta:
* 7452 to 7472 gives 7458.0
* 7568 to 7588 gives 7570.0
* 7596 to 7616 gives 7606.0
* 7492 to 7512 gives 7510.0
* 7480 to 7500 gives 7482.0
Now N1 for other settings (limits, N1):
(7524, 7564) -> -0.11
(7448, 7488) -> -0.05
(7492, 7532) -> 0.01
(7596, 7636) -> -0.06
